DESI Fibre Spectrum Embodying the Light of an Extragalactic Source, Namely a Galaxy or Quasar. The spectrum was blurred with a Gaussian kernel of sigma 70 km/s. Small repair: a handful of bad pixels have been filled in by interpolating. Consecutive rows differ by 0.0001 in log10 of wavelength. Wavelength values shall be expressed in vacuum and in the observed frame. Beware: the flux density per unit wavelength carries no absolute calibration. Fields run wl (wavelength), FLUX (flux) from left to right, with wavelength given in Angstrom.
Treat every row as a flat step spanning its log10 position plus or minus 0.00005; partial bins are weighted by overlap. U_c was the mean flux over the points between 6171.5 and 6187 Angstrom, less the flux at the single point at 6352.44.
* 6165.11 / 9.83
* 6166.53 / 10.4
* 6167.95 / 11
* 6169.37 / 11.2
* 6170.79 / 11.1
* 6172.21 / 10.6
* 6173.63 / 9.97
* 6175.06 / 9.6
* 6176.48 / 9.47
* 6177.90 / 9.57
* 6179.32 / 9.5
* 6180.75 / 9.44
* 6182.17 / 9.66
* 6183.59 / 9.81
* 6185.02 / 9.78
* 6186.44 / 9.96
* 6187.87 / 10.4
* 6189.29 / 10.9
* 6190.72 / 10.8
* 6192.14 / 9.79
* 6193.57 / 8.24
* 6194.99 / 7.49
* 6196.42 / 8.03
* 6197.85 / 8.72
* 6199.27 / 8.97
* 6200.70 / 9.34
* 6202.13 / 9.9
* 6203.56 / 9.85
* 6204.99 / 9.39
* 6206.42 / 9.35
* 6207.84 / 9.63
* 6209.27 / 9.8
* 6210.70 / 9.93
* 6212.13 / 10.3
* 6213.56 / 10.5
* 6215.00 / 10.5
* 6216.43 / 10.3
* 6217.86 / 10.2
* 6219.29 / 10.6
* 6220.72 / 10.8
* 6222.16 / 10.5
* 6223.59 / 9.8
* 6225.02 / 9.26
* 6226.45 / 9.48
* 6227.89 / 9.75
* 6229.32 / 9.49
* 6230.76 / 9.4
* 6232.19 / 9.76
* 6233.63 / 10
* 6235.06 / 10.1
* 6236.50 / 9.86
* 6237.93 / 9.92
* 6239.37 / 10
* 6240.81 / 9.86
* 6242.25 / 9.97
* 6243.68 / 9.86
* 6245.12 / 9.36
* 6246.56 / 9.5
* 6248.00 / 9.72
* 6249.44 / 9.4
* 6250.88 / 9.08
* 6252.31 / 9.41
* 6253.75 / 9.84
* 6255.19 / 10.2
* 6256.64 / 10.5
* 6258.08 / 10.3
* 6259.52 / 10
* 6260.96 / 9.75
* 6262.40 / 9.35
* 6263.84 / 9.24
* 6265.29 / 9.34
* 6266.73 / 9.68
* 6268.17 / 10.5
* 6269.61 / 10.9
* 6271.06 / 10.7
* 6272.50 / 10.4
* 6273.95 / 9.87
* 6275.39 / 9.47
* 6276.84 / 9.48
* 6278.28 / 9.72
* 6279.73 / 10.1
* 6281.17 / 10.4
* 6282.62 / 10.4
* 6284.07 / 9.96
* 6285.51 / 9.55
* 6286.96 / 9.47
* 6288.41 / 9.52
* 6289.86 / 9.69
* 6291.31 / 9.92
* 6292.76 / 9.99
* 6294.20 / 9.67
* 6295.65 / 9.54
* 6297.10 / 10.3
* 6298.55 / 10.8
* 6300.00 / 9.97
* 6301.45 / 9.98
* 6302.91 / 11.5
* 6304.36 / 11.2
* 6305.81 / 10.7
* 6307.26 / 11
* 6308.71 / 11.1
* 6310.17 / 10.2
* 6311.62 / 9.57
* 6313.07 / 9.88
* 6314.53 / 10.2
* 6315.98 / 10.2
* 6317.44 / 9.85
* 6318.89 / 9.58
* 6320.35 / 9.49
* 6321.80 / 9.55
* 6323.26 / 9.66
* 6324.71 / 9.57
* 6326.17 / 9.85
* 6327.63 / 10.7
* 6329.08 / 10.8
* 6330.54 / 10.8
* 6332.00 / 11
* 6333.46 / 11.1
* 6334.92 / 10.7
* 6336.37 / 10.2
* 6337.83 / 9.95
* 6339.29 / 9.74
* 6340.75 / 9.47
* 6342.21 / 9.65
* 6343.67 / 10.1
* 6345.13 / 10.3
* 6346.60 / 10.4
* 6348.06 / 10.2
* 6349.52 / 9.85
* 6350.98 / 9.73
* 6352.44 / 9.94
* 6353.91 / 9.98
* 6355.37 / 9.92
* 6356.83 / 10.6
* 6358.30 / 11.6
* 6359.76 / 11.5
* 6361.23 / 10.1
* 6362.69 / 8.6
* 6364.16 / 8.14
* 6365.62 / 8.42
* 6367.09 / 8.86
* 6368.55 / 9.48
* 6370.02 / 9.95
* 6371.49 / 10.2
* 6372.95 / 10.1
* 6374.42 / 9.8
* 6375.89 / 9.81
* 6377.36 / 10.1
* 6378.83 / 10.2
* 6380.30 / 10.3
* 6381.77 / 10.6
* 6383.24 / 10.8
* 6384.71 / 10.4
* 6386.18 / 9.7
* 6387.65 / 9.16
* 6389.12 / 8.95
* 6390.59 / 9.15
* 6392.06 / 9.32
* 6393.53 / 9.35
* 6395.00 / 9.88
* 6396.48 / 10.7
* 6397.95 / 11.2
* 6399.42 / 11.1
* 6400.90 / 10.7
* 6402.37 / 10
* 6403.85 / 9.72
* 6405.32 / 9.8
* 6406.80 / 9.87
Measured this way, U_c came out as -0.18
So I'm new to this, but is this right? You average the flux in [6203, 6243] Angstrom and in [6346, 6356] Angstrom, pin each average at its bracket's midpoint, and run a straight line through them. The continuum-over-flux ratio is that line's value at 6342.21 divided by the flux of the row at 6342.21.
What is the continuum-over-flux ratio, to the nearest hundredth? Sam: 1.04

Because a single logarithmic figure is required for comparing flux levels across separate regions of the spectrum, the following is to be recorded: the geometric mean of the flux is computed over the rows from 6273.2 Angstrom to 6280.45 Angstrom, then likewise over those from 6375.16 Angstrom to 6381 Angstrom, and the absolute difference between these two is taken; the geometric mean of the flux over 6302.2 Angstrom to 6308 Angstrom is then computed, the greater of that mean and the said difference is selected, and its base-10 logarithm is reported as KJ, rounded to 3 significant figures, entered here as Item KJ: 1.05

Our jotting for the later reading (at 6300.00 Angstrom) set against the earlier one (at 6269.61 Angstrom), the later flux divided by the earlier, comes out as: 0.91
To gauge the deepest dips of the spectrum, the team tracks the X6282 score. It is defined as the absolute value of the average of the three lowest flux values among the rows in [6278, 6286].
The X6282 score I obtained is 9.7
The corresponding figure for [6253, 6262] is 9.9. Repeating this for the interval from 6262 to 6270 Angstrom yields 9.3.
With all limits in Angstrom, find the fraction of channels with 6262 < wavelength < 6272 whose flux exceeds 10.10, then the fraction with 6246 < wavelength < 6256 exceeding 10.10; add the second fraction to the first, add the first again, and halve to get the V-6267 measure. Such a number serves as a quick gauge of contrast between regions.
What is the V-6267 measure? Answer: 0.500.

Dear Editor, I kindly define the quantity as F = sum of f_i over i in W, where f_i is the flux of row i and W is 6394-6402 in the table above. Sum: 53.6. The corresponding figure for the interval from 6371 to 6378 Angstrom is 50.0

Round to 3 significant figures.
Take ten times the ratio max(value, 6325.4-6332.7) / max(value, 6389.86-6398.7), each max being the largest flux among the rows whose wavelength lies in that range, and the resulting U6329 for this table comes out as 9.82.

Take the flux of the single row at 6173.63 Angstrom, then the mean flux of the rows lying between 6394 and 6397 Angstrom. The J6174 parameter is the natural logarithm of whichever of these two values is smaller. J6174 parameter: 2.30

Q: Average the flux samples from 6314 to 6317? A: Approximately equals 10.2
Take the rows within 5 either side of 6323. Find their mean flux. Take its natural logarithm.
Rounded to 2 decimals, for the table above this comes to 2.28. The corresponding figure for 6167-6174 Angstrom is 2.38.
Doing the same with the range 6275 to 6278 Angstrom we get 2.25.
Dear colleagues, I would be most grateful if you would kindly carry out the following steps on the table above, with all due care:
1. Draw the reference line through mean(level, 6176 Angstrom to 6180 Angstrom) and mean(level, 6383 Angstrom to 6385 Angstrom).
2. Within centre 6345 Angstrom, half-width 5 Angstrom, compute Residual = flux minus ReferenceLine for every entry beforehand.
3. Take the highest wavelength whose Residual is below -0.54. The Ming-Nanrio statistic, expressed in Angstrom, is 6349.52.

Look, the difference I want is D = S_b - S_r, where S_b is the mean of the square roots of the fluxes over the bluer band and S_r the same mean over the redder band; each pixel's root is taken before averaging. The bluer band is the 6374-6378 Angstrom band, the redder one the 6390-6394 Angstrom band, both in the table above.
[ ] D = 0.10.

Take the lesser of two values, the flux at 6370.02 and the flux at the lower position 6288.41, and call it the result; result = 9.5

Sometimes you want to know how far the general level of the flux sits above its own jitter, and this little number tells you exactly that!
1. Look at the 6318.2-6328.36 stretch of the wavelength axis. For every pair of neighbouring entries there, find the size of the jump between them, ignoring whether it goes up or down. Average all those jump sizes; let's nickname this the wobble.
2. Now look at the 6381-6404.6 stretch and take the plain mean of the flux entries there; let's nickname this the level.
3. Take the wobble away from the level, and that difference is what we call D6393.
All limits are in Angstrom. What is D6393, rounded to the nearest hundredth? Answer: 9.80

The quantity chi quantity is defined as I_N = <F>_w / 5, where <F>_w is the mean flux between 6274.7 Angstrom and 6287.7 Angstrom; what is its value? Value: 1.97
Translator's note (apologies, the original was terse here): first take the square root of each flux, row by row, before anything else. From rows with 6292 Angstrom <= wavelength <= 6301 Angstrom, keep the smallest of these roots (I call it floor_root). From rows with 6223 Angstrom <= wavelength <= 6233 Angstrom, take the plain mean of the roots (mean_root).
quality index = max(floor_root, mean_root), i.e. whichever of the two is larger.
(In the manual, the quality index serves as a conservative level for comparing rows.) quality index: 3.09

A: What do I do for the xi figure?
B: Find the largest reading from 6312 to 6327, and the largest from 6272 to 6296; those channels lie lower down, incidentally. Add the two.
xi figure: 20.6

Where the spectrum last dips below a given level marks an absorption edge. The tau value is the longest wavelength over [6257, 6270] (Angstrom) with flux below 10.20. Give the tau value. 6266.73 Angstrom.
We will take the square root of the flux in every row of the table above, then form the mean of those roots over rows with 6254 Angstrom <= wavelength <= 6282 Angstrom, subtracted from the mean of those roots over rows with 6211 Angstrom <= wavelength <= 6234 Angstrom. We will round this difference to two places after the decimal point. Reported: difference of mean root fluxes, 0.01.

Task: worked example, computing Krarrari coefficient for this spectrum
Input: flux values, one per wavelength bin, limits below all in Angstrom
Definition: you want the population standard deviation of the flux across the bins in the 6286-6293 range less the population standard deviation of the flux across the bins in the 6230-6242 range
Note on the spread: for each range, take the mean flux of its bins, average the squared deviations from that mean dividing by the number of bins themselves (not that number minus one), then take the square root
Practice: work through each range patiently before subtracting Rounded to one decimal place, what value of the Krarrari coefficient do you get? 0.0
